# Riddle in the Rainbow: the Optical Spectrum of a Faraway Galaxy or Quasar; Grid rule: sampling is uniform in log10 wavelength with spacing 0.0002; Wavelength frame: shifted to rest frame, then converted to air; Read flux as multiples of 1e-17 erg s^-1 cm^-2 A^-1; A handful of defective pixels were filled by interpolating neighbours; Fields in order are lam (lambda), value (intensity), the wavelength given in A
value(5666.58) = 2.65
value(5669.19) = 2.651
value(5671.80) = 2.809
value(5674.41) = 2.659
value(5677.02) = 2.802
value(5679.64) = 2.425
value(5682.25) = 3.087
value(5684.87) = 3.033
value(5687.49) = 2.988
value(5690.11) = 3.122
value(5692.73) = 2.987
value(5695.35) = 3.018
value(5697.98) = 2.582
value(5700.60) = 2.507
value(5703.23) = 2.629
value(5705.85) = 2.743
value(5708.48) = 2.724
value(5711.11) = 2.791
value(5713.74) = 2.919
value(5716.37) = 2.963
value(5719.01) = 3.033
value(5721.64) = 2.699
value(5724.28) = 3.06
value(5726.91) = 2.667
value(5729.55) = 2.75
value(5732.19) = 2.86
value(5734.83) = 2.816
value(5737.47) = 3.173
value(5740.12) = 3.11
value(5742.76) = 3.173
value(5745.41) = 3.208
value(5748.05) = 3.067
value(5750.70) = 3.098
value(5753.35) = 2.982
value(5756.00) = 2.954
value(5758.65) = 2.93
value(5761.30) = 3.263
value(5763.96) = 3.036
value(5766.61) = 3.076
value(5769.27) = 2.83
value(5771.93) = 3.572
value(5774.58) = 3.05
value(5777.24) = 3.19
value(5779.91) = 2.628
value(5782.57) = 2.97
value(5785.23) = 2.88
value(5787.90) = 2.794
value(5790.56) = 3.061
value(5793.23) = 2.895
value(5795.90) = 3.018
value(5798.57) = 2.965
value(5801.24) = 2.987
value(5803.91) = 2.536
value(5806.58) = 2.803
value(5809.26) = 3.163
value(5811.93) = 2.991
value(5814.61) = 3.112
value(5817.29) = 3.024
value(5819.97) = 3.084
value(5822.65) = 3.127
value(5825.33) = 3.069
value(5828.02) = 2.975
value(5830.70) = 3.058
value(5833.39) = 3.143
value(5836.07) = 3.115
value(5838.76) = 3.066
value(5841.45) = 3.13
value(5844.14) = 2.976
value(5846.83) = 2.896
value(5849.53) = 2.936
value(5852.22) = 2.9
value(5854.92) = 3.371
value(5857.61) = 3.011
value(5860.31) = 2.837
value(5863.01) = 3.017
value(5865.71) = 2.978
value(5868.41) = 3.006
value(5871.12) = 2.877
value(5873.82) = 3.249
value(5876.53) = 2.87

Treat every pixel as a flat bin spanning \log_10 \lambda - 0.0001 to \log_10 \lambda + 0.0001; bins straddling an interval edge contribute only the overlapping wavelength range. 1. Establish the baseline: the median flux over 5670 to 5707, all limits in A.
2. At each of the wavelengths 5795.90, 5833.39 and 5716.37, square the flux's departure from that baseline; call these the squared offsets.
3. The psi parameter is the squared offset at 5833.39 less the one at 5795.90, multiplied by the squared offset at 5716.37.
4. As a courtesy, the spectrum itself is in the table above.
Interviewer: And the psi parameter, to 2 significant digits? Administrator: 0.0017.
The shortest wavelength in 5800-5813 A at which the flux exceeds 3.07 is 5809.26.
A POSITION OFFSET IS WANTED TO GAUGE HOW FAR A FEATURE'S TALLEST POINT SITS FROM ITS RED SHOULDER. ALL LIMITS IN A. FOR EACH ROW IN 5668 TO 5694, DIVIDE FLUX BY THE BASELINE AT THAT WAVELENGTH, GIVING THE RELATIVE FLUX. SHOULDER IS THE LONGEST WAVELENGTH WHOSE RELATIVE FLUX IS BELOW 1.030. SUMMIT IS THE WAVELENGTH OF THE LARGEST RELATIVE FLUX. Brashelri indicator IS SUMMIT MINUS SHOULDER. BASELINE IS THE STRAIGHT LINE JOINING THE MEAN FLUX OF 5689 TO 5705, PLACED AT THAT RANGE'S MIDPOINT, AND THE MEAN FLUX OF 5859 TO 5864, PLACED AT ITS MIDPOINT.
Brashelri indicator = 10.5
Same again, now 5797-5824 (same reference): 2.7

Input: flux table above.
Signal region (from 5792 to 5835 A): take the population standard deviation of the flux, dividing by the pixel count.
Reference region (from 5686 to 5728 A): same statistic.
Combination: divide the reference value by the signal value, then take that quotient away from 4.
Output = 2.75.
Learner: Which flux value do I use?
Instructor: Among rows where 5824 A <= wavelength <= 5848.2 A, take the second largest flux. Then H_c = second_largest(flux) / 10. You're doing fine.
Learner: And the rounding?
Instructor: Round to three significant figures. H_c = 0.313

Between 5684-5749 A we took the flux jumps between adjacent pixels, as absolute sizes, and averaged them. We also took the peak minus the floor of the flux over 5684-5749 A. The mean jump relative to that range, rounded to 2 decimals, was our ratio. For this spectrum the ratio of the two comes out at 0.20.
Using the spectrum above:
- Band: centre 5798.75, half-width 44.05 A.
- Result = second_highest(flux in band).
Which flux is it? 3.263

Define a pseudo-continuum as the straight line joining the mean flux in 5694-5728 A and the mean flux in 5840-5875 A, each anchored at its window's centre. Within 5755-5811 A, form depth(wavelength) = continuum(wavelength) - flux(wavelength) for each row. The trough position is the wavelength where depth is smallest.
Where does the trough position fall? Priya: 5771.93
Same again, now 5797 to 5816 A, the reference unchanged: 5809.26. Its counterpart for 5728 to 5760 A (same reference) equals 5745.41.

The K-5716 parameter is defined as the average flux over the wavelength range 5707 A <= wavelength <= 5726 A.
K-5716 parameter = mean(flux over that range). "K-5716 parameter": 2.88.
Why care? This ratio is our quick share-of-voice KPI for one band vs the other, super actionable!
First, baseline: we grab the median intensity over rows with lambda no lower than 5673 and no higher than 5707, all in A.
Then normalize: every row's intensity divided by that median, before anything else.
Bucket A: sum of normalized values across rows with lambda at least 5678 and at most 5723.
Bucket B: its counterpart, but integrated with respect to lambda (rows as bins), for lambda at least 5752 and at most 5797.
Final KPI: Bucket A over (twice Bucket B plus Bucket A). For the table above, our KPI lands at 0.151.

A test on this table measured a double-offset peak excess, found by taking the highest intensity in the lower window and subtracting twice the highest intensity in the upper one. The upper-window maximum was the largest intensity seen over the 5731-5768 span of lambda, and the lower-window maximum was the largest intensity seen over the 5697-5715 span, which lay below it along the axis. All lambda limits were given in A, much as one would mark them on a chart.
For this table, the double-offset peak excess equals -3.6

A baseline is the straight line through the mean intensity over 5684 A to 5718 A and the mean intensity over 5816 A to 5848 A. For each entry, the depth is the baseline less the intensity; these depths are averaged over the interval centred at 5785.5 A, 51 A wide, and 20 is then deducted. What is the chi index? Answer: -20.0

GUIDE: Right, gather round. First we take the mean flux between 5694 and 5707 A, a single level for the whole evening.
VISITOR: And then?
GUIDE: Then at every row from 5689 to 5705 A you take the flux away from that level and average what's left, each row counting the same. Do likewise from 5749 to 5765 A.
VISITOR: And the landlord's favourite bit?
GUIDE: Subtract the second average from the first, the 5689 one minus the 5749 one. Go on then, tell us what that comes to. 0.24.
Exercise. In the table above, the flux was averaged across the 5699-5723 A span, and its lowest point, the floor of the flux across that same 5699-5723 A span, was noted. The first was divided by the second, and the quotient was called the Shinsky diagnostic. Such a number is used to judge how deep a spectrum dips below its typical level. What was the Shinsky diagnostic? 1.11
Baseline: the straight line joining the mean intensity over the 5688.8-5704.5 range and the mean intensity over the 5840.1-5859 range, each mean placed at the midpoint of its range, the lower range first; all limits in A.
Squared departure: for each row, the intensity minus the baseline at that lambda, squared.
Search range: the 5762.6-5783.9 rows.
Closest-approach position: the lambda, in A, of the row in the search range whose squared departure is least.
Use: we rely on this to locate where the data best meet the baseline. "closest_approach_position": 5782.57 A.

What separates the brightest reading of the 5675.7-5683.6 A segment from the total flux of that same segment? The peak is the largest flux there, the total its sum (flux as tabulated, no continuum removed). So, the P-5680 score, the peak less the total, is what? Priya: -5.2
